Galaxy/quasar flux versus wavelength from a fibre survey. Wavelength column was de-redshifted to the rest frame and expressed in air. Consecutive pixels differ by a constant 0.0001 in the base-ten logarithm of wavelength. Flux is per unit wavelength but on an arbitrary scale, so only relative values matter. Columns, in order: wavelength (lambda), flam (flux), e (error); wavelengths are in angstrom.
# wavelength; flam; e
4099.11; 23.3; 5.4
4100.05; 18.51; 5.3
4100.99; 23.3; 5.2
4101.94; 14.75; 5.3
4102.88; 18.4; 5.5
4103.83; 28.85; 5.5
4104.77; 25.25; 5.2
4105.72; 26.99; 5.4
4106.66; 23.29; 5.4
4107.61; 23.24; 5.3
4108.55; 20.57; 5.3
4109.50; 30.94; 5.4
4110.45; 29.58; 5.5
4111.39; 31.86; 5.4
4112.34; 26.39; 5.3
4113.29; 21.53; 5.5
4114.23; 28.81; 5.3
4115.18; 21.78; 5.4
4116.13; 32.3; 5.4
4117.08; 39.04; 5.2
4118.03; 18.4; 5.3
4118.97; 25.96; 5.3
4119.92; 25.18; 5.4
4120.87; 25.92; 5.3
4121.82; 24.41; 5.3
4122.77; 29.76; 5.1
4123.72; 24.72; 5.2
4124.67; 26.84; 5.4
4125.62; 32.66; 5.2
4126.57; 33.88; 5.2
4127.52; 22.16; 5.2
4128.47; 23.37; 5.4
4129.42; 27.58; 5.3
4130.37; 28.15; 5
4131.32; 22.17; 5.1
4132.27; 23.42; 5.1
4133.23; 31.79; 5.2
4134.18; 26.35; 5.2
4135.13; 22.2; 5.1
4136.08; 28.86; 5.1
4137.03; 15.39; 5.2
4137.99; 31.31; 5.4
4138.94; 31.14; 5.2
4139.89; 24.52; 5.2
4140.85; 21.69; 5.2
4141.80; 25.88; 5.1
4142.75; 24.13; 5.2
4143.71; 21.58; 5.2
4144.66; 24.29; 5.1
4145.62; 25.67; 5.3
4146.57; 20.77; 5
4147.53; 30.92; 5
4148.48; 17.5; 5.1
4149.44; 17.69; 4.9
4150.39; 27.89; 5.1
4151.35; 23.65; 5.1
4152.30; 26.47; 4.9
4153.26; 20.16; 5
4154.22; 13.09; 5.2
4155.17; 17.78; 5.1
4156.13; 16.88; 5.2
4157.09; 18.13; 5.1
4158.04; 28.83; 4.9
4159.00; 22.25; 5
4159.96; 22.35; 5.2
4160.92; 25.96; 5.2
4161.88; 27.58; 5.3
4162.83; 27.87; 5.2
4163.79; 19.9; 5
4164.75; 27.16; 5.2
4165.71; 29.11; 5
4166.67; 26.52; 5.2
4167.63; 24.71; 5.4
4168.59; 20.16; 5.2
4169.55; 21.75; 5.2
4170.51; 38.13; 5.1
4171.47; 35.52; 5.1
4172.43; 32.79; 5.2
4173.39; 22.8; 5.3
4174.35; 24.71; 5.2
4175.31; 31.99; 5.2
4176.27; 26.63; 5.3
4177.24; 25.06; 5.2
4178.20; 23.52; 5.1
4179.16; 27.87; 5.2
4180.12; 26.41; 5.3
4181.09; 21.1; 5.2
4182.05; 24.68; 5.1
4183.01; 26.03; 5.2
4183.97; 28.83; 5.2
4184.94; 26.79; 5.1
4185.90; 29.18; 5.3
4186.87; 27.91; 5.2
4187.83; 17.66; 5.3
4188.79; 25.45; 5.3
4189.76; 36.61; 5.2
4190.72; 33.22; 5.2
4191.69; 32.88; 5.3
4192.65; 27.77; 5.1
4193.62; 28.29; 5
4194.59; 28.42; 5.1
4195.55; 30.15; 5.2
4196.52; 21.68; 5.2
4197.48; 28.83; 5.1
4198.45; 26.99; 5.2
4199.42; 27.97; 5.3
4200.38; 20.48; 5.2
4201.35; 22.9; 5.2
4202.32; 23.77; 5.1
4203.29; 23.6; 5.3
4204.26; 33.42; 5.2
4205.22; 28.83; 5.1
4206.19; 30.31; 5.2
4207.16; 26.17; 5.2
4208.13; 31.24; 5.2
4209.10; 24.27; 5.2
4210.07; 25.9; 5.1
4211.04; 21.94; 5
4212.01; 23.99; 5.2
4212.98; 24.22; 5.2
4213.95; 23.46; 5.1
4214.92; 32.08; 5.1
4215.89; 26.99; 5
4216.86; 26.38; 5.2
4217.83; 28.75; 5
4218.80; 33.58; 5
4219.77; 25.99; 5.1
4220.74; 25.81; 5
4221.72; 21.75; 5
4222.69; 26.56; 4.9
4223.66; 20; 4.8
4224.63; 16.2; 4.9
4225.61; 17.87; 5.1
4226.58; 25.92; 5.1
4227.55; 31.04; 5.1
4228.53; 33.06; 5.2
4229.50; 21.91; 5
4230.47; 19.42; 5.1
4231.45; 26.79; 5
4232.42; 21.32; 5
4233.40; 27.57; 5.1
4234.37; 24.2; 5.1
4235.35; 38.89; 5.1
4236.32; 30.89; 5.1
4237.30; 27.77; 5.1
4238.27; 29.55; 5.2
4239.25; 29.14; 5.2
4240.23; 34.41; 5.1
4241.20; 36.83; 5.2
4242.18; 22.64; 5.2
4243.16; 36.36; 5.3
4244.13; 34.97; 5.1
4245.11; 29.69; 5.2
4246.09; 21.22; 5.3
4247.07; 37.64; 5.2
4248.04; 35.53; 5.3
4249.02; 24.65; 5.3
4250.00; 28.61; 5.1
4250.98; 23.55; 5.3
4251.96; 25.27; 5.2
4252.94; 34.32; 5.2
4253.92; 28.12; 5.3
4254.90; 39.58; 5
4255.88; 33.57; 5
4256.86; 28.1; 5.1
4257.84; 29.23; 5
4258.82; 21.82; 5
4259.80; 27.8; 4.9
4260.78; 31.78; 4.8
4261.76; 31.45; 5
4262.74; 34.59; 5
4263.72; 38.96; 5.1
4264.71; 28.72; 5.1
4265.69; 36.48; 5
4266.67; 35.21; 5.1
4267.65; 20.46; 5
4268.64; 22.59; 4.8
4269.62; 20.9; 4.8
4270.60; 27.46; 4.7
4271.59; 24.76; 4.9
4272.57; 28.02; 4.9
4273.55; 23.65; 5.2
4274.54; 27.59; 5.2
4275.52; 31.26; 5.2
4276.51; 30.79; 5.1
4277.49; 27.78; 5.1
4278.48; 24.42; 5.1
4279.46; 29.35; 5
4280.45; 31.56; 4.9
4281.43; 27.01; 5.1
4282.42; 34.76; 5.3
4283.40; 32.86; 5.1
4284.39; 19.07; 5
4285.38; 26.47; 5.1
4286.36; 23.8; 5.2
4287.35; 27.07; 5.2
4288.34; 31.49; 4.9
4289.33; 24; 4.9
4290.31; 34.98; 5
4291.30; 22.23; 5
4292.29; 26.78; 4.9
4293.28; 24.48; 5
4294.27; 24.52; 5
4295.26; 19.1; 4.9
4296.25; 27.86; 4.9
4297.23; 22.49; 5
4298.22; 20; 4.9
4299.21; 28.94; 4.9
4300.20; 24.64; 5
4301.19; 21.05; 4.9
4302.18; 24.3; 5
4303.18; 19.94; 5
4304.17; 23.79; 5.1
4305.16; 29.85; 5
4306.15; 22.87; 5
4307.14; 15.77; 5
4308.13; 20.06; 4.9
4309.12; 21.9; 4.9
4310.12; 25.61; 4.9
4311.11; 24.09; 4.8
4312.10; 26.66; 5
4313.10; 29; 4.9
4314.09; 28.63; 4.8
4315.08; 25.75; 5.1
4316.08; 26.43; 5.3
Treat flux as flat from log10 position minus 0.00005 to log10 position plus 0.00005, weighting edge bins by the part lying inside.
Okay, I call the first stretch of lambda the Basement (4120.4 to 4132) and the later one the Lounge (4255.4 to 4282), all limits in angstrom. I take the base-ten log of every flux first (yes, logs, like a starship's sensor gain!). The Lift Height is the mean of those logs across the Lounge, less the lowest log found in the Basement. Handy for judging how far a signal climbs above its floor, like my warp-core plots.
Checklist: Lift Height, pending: 0.11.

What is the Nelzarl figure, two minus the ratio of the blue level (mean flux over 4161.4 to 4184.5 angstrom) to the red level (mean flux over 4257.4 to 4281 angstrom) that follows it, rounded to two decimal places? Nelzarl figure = 1.07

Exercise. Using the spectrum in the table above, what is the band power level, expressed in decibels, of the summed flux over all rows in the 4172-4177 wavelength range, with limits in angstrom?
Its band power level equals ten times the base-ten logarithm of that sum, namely 21.4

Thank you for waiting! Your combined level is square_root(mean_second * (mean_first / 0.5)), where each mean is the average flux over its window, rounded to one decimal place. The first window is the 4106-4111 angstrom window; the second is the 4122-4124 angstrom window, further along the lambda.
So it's 37.3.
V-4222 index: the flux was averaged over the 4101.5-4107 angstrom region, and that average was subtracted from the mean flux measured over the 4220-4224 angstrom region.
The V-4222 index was 1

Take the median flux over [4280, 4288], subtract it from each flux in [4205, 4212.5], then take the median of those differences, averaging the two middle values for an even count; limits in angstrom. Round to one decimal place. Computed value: -1.0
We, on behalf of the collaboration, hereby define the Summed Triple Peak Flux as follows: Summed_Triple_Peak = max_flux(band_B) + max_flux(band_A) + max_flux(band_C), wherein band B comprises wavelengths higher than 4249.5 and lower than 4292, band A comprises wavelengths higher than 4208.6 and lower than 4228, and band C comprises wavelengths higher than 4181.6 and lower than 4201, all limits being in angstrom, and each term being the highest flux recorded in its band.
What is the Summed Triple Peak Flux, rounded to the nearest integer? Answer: 110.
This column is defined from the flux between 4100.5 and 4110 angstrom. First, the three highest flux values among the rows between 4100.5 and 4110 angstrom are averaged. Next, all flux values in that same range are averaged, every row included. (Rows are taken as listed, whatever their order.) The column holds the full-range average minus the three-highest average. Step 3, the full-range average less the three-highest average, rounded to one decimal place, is -5.4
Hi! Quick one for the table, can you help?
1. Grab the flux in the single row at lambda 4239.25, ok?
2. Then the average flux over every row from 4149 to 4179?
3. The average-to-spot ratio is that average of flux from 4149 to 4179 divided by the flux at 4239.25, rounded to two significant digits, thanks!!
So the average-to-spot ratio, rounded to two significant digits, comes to 0.85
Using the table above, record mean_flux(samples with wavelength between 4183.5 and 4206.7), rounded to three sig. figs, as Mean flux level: 27.6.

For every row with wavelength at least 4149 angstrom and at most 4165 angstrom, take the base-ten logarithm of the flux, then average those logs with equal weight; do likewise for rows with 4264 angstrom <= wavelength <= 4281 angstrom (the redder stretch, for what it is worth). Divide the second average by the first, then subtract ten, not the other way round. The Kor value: -8.93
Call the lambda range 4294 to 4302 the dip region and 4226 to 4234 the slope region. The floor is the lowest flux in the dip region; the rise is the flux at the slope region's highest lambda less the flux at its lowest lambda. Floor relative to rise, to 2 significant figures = 12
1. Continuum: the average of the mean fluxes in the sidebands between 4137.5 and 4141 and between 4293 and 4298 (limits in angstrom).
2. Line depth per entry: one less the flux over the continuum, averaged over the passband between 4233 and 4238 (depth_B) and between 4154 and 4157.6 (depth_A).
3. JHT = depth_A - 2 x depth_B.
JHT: 0.7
